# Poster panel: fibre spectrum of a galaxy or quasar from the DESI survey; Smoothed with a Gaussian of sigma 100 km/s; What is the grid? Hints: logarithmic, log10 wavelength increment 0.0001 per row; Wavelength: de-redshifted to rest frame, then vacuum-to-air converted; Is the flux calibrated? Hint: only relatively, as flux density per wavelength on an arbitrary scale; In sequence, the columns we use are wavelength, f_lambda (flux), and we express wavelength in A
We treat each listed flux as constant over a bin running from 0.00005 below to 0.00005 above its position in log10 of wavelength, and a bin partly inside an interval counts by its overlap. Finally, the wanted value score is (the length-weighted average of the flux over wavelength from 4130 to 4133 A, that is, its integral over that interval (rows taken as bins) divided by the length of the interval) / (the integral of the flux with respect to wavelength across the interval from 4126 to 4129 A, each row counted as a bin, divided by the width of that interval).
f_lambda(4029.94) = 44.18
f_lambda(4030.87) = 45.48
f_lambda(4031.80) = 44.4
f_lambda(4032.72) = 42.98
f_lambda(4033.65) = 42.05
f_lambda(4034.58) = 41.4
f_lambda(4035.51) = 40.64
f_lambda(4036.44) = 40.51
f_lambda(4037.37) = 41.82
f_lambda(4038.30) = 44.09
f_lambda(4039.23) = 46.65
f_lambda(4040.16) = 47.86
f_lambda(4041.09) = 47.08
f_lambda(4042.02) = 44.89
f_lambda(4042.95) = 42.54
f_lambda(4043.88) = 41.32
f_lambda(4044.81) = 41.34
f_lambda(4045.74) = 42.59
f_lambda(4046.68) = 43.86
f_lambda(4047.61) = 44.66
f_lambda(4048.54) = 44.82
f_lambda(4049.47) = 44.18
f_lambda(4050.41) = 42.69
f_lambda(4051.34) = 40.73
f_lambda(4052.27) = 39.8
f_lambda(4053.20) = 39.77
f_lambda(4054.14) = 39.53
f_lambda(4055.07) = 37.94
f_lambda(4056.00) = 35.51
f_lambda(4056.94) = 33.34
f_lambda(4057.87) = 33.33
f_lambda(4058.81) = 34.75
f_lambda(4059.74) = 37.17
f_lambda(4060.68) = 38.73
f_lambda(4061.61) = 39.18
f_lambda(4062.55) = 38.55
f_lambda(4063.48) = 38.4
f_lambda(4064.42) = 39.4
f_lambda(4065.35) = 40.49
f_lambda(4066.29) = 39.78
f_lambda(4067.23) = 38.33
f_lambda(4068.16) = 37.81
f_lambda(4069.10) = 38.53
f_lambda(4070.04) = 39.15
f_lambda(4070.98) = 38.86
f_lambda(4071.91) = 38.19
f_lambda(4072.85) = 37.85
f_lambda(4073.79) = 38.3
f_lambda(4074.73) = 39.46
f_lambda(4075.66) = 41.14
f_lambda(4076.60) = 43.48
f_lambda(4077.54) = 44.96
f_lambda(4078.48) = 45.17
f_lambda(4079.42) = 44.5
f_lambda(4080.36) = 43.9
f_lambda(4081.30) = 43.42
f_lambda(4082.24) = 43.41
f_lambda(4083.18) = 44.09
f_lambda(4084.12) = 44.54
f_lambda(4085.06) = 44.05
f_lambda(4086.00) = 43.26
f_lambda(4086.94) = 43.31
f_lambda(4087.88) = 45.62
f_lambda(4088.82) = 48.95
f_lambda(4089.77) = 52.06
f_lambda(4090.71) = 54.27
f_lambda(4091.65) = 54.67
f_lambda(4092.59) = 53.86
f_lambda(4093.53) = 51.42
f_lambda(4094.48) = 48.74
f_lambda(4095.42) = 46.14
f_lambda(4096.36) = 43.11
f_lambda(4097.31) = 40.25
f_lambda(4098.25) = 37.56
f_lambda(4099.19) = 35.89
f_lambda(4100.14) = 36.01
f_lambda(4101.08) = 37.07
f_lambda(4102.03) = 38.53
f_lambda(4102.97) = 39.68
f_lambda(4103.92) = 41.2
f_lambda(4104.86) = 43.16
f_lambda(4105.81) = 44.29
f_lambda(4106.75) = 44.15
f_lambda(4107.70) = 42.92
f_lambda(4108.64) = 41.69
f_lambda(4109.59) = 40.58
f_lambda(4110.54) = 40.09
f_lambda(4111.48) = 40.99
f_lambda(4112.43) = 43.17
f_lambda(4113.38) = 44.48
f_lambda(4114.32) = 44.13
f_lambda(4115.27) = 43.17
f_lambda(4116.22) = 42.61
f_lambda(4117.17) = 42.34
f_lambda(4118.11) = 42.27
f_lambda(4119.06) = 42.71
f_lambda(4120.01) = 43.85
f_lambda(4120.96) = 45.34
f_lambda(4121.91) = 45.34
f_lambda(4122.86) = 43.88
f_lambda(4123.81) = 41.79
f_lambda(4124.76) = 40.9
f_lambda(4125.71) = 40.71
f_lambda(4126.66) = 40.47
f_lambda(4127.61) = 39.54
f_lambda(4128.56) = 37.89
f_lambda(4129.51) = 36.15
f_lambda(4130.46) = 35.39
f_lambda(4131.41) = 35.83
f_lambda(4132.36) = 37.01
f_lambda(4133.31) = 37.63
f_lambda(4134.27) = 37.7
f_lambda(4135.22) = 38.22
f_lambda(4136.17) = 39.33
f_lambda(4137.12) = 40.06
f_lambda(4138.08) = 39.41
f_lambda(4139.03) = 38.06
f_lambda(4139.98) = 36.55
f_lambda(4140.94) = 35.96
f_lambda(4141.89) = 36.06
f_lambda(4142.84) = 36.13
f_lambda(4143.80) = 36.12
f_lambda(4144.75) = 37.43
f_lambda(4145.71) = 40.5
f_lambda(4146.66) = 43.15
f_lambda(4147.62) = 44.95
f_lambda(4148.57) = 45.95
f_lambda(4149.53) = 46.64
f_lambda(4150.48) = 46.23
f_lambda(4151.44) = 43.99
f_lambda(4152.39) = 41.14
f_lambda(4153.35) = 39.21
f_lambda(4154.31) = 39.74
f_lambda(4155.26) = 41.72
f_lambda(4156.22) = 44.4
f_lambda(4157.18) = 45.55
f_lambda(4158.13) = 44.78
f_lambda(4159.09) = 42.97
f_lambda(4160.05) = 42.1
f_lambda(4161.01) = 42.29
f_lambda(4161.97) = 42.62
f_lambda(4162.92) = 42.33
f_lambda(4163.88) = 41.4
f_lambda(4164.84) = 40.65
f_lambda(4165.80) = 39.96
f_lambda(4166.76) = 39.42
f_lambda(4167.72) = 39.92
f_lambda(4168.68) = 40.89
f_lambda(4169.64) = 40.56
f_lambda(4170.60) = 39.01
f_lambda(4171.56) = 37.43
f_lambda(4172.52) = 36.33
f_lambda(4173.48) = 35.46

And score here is 0.92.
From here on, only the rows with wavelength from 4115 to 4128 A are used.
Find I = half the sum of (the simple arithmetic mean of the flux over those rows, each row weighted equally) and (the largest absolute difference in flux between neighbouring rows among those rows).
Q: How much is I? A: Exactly 22.3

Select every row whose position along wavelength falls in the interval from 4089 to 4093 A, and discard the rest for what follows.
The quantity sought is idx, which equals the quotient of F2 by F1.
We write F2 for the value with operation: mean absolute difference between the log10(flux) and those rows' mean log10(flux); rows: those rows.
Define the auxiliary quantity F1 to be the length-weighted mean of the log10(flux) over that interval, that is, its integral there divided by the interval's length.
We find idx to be 0.004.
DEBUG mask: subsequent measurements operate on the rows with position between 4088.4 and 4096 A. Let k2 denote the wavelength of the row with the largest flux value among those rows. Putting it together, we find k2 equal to 4091.65 A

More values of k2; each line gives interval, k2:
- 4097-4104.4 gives 4103.92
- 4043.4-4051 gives 4048.54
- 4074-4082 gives 4078.48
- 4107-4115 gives 4113.38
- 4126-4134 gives 4126.66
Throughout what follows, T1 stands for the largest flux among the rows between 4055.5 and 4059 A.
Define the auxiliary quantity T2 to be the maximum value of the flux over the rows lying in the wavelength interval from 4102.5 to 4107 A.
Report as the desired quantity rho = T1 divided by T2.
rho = 0.80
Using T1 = 35.51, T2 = 44.29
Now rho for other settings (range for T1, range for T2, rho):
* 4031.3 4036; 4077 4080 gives 0.98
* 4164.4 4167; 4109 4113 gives 0.94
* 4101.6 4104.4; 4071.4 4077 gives 0.95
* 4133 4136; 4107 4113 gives 0.89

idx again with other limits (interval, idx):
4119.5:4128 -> 0.012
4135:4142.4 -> 0.010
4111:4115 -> 0.007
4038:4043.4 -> 0.010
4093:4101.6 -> 0.031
